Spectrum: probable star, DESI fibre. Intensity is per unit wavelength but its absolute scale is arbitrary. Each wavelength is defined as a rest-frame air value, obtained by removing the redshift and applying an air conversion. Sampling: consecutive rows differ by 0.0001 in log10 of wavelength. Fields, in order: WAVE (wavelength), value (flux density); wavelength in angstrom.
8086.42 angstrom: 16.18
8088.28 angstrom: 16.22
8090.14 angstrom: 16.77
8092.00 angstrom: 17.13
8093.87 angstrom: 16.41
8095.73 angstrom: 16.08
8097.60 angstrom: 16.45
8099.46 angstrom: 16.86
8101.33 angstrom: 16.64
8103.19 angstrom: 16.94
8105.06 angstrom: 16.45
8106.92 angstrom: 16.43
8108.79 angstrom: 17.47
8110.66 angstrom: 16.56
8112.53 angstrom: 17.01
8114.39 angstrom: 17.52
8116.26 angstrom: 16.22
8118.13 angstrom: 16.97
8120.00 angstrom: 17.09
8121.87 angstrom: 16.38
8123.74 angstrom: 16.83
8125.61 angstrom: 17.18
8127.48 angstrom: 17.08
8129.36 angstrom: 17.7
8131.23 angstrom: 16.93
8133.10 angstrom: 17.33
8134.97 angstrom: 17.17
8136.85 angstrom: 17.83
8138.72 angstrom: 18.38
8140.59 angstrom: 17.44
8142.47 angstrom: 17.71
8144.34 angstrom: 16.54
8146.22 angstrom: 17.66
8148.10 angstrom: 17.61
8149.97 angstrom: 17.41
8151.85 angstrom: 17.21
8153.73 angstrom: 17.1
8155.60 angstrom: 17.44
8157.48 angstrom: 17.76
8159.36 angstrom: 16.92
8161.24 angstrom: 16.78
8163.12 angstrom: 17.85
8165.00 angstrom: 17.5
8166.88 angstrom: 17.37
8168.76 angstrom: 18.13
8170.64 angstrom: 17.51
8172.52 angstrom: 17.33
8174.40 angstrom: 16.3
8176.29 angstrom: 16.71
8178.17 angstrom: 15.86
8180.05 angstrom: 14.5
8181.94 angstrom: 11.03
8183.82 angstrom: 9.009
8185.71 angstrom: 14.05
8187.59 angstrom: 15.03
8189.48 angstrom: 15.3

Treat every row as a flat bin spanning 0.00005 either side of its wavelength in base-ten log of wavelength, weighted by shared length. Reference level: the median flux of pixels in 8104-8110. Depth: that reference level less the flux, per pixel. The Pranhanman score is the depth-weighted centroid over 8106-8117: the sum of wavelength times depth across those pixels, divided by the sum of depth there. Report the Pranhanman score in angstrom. 8111.4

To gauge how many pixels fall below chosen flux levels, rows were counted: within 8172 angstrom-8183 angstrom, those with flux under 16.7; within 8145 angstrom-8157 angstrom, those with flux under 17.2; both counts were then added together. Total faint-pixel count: 5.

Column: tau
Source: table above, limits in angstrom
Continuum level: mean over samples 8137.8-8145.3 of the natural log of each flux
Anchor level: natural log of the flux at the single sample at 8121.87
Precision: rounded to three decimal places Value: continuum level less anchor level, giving 0.066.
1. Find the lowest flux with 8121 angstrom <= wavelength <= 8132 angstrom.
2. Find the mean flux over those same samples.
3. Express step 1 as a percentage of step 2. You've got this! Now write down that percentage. 96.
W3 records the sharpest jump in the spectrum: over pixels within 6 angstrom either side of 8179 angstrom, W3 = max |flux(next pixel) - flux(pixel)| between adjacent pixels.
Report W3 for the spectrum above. 3.47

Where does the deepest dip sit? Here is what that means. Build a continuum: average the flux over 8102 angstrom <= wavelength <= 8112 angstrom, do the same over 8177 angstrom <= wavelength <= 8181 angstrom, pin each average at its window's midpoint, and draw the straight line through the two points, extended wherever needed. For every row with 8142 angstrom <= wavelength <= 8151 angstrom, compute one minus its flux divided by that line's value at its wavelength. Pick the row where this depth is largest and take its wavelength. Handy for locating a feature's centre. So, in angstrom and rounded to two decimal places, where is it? 8144.34 angstrom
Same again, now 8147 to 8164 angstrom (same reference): 8161.24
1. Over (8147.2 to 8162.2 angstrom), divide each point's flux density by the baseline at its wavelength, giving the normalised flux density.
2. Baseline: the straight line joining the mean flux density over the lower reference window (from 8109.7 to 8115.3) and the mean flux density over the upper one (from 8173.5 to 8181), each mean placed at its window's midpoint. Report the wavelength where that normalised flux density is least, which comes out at 8161.24 angstrom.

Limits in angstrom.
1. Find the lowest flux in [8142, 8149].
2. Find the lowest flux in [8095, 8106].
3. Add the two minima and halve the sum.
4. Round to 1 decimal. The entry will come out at 16.3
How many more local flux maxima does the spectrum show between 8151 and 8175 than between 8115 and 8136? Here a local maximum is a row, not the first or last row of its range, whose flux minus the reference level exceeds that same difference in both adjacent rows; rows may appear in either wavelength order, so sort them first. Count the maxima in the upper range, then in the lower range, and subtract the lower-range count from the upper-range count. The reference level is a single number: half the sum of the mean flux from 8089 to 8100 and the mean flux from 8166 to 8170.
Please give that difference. -1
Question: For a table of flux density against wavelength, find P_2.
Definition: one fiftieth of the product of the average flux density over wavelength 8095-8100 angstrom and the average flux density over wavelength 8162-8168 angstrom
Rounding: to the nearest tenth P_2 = 5.8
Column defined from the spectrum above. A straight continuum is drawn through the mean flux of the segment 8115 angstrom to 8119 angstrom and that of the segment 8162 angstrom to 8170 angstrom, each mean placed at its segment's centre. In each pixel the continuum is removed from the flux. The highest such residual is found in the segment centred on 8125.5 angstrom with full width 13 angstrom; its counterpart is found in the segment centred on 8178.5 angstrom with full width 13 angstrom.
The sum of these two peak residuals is 0.3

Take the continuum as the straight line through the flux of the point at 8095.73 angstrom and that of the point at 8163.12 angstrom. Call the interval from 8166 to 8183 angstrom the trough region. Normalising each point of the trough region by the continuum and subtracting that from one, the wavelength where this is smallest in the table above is 8168.76 angstrom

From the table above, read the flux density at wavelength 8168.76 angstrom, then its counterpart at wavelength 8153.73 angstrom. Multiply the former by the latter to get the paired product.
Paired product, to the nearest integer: 310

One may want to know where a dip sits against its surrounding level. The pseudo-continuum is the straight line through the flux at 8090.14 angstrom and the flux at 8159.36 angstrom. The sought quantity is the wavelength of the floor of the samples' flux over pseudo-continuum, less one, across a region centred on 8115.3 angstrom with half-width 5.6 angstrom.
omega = 8116.26 angstrom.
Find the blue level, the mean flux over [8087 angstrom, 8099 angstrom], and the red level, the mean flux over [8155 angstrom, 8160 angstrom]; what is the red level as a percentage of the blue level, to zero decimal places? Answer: 105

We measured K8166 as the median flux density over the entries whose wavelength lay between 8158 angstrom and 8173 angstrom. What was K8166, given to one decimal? 17.4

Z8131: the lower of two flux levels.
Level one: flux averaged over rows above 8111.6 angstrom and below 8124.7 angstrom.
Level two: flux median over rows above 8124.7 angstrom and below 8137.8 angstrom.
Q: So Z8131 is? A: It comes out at 16.9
